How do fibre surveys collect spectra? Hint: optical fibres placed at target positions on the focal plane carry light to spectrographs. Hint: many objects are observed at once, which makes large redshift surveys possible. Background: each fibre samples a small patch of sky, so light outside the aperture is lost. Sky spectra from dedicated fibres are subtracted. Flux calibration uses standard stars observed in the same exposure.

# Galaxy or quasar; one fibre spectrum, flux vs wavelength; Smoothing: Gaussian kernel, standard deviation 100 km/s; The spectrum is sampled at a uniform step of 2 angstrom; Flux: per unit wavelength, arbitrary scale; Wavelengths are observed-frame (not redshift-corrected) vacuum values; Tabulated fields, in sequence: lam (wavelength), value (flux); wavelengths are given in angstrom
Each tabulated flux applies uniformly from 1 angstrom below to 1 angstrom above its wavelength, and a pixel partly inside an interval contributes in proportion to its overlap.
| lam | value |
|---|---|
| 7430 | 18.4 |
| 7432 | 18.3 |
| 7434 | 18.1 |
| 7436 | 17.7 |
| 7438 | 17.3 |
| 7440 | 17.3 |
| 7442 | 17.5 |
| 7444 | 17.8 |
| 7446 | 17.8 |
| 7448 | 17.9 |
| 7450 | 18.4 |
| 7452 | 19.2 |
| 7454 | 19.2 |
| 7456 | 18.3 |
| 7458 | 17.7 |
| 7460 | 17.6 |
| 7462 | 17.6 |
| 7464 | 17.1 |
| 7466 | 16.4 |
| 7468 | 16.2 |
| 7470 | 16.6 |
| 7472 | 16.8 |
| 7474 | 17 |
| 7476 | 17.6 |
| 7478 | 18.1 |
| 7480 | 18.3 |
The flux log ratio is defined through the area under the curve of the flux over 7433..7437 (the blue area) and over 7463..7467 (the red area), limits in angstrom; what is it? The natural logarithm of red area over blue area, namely -0.066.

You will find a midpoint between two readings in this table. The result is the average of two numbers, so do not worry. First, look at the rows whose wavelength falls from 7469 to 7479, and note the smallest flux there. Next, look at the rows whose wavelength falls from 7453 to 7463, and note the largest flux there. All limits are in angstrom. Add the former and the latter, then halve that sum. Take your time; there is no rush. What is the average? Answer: 17.9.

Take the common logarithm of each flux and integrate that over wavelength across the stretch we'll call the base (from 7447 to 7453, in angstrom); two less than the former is 5.60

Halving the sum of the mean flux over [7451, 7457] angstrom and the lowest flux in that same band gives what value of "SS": 18.6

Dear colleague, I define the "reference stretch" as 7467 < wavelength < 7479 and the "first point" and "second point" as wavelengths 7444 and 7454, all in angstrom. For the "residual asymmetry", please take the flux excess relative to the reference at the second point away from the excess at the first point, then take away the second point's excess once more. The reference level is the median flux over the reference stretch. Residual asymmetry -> -3.7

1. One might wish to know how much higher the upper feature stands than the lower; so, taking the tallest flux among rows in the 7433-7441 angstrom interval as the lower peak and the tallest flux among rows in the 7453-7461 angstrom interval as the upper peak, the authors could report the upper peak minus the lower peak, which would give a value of 1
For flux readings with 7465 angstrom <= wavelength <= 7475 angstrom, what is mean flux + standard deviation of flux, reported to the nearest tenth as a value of 16.9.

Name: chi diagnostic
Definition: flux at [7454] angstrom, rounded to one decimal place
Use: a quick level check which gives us 19.2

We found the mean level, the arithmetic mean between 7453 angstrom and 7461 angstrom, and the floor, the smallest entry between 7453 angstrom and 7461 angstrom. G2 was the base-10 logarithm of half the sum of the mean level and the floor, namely 1.25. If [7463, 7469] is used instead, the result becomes 1.21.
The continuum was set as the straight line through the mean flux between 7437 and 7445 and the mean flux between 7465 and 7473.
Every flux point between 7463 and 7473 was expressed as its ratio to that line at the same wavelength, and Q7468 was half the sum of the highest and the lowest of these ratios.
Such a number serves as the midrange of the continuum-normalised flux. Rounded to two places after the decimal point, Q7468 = 1.00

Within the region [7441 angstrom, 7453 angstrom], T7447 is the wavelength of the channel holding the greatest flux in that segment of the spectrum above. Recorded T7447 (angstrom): 7452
